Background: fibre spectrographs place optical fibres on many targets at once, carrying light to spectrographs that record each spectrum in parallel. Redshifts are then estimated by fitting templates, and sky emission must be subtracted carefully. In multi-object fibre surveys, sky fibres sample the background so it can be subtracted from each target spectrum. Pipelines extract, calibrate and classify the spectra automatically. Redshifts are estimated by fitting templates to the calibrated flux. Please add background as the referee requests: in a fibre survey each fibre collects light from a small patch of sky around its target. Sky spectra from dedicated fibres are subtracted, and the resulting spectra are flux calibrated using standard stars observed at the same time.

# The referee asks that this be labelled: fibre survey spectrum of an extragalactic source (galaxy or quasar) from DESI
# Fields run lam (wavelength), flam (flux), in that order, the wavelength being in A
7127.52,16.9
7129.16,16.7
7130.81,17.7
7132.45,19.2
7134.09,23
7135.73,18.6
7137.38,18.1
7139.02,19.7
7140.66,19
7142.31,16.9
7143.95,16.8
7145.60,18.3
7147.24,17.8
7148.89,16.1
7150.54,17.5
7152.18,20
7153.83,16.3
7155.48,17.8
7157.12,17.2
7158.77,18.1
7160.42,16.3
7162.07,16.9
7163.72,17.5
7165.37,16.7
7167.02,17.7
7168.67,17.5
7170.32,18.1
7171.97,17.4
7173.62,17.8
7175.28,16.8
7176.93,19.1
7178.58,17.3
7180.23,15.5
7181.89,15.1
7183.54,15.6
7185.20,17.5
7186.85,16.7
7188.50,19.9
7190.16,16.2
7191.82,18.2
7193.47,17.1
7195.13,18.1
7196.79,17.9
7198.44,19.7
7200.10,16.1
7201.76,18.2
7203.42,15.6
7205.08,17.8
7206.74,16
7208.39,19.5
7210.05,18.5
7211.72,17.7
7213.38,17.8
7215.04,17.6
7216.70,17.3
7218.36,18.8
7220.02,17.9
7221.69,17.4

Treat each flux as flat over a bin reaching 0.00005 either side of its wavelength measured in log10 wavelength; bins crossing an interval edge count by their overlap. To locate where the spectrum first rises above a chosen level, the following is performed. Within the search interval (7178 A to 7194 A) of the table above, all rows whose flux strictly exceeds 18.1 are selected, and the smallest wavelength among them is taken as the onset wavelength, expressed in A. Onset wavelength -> 7188.50 A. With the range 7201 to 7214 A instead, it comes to 7201.76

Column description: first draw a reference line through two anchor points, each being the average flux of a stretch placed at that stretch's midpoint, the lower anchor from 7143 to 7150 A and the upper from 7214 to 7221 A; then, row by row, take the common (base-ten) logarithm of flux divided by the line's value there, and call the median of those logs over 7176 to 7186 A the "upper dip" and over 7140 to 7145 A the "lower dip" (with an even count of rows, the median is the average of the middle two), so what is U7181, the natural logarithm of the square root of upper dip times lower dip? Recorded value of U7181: -4.2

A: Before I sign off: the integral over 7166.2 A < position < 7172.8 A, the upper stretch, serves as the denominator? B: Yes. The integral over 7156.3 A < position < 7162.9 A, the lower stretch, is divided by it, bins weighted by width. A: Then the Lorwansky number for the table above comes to 0.97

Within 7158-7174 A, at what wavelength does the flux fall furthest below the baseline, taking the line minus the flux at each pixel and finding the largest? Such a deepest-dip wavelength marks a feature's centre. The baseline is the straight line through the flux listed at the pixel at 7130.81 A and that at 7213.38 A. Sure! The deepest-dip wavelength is 7160.42 A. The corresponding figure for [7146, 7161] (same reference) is 7148.89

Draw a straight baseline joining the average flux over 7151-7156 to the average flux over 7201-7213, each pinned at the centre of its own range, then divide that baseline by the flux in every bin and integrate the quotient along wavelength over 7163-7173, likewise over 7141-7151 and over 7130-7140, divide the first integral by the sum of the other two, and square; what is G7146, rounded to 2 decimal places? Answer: 0.27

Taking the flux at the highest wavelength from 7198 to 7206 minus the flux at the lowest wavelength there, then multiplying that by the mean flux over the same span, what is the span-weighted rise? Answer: -33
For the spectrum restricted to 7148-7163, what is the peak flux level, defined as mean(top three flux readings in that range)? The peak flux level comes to 18.6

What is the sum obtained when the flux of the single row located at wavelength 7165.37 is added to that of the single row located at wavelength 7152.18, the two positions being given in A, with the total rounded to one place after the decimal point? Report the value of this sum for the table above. 36.7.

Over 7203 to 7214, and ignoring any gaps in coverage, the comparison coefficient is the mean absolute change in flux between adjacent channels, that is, 1.6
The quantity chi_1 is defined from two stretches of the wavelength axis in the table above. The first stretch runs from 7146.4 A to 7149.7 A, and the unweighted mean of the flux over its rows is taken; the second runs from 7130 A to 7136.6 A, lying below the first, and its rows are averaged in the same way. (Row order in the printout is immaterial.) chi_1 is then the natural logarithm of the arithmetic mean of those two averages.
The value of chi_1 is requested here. 2.91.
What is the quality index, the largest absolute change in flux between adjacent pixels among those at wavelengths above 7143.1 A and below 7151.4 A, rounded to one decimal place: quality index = 1.7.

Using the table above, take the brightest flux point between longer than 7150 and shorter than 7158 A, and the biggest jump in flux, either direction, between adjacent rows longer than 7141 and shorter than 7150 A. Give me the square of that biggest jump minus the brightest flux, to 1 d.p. -17.1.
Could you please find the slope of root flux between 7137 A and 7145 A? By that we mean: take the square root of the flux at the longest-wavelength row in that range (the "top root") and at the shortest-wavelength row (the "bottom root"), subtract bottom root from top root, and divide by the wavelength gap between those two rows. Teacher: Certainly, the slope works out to -0.024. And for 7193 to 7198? 0.029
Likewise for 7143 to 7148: 0.037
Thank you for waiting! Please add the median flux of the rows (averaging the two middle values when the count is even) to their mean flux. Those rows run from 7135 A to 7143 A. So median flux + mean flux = 37.1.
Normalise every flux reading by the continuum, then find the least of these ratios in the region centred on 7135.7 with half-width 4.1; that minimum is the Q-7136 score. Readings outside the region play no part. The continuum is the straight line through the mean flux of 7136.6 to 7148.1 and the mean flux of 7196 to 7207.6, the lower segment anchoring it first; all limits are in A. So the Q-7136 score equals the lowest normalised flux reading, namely 1.00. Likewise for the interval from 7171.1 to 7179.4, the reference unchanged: 0.95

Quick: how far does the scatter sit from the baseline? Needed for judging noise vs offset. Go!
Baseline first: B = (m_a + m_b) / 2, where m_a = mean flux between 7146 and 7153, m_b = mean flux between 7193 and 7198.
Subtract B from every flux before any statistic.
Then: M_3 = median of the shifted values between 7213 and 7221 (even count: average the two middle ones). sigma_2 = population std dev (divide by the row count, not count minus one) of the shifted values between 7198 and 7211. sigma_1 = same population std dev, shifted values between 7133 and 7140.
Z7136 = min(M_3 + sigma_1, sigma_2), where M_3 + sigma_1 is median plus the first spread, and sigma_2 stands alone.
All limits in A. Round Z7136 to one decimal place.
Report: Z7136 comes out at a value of 1.5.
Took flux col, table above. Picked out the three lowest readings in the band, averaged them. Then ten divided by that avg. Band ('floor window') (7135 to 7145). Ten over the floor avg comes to 0.579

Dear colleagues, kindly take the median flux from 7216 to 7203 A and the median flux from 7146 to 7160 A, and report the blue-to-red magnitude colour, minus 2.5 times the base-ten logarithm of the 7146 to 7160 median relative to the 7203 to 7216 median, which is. 0.01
